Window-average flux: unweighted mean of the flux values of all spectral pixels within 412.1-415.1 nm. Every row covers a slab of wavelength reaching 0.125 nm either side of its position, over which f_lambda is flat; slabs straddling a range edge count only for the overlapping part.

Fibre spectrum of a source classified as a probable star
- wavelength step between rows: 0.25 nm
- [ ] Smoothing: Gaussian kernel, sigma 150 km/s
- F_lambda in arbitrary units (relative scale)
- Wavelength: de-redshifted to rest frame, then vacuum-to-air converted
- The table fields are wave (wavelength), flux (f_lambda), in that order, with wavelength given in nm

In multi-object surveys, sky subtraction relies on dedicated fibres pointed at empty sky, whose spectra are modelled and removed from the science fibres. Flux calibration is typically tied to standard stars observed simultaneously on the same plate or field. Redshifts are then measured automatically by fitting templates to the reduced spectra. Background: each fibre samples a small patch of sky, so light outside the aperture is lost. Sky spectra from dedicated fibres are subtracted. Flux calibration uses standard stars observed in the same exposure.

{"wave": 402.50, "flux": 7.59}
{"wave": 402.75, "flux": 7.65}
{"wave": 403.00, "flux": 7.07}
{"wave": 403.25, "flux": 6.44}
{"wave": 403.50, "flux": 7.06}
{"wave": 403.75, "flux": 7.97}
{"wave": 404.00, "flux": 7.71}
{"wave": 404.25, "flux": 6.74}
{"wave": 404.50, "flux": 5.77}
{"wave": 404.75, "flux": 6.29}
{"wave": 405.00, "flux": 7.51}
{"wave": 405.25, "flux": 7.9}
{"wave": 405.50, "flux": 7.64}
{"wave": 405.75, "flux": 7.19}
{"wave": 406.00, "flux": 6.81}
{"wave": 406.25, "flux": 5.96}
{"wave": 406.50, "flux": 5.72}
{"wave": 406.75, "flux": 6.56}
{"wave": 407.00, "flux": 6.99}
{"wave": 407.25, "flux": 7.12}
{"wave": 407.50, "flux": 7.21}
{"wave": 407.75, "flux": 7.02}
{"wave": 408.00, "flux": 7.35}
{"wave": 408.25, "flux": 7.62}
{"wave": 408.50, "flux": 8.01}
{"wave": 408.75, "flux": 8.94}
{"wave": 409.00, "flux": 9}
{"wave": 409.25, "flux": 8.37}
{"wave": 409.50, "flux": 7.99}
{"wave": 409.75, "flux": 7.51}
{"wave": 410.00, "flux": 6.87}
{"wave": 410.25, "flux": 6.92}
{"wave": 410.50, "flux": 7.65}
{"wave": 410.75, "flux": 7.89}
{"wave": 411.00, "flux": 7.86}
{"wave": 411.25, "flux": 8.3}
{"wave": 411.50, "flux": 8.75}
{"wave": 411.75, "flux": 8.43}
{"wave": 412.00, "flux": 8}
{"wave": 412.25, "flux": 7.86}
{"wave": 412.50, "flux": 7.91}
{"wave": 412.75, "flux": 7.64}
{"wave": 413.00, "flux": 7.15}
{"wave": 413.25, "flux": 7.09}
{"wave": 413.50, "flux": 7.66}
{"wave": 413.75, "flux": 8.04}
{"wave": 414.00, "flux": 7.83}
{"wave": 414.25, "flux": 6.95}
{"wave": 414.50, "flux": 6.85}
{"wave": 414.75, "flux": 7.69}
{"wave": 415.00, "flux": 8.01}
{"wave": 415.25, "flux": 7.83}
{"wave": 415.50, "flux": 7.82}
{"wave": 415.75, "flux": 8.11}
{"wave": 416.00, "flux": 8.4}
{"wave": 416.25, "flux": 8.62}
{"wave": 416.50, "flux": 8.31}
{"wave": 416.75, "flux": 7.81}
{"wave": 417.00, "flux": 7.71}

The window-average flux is 7.6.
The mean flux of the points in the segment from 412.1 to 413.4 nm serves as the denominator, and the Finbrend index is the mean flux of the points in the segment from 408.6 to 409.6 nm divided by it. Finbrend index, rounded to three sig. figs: 1.14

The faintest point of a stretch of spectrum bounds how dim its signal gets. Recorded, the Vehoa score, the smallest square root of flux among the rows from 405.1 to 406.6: 2.39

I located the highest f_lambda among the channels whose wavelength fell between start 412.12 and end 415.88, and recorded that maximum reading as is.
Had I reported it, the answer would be 8.11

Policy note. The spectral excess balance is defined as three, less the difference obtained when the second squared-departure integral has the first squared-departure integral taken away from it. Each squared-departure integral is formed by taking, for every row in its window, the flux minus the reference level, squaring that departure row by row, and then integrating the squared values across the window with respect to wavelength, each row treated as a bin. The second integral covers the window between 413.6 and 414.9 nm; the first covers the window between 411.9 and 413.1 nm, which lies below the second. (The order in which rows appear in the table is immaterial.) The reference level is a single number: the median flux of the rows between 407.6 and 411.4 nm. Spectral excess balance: 2.7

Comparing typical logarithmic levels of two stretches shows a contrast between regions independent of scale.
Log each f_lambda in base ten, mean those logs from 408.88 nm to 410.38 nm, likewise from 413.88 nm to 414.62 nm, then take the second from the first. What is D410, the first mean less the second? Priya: 0.03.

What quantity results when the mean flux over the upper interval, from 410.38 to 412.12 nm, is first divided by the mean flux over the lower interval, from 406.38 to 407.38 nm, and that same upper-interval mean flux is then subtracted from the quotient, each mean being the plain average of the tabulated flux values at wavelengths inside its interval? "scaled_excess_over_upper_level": -6.9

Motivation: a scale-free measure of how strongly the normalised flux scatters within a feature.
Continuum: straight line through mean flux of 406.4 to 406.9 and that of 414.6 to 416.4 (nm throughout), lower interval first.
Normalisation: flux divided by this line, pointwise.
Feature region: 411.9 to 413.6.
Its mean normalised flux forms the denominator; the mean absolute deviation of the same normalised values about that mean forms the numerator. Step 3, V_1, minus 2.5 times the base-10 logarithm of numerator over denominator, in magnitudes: 3.3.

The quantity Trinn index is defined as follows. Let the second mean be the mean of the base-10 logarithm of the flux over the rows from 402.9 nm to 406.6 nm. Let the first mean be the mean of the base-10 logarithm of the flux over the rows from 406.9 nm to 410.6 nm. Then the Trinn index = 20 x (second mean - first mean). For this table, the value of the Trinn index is -0.9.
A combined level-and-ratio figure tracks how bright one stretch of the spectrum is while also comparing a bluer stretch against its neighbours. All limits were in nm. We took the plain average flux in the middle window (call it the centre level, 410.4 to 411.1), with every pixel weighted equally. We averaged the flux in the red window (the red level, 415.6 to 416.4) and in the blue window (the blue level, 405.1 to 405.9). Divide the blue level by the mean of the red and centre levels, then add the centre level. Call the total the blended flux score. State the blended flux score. 8.7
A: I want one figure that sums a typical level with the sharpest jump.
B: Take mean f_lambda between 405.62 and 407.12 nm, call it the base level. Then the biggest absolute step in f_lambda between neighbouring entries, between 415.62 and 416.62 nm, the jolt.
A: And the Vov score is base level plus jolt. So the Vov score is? 6.85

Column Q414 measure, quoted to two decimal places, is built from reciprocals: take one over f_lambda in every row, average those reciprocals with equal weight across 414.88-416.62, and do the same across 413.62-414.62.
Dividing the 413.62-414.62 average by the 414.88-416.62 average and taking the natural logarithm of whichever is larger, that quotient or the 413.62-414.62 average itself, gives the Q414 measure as 0.10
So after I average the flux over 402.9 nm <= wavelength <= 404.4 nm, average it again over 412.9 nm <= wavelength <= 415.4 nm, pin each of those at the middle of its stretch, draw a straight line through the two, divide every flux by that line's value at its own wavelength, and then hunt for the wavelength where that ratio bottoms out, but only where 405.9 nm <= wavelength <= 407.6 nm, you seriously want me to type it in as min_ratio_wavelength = 406.50 nm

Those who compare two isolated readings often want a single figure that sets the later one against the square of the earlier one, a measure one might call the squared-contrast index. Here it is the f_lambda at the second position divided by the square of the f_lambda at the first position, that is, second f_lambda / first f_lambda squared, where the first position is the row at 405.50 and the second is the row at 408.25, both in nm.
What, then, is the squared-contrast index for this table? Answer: 0.131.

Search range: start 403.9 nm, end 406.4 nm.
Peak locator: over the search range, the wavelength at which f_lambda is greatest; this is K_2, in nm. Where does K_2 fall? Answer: 405.25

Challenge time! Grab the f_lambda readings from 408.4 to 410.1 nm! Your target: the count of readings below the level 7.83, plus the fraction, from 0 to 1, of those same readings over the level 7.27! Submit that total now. 3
